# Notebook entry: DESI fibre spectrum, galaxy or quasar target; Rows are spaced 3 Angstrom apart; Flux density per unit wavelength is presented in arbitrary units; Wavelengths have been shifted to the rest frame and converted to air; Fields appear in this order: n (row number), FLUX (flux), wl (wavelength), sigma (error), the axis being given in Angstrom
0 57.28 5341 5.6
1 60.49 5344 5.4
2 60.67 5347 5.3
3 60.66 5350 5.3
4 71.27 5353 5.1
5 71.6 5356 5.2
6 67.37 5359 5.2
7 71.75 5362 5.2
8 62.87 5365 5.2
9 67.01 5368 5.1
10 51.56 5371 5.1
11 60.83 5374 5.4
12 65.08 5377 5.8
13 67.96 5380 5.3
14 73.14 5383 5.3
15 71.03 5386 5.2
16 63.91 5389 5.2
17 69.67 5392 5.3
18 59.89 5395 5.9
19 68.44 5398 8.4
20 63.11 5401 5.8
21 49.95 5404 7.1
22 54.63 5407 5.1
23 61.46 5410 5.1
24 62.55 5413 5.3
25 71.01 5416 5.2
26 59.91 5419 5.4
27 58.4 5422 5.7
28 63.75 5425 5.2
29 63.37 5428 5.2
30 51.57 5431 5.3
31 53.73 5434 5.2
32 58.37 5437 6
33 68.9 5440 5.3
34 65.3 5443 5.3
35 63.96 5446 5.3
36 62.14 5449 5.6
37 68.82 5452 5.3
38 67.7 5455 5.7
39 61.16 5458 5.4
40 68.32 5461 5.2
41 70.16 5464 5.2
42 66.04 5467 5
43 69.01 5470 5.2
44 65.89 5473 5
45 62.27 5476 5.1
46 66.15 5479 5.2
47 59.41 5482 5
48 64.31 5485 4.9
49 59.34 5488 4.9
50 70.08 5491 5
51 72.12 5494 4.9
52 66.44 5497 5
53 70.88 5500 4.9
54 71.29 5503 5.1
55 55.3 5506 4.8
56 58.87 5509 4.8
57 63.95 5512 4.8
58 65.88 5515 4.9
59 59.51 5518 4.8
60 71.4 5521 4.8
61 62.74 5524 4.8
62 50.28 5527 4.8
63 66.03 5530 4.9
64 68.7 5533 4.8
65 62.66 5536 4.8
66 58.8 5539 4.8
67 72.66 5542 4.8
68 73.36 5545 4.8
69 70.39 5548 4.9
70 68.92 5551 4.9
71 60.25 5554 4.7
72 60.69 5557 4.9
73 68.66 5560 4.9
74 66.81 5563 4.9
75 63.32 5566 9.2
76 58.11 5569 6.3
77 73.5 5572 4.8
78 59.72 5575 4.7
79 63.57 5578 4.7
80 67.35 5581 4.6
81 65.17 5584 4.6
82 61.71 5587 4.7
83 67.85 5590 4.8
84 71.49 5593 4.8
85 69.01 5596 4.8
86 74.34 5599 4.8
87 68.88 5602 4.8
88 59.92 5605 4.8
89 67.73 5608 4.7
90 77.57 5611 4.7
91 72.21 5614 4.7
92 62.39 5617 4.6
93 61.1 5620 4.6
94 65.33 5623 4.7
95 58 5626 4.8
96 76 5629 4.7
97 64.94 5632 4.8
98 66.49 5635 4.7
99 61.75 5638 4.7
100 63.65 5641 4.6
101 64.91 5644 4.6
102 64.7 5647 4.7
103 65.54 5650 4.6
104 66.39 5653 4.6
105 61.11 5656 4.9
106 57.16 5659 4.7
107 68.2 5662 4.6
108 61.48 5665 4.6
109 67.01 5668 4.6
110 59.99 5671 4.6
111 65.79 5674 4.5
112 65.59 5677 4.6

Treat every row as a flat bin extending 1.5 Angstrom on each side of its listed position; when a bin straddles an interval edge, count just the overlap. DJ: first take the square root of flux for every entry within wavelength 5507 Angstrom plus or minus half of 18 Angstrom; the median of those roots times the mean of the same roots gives 64.6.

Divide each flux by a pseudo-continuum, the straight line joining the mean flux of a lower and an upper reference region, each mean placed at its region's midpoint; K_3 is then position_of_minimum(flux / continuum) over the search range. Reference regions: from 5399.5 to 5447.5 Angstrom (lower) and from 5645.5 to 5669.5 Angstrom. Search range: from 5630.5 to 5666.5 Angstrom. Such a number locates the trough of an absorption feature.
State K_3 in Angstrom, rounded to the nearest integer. 5659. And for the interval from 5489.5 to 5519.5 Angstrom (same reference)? 5506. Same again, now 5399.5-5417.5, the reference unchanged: 5404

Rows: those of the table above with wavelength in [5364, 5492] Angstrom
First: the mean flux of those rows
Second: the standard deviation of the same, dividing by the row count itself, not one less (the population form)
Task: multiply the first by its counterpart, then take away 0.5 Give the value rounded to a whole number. 351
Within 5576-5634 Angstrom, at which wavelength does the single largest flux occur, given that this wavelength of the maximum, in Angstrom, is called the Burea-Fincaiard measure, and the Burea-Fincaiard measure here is 5611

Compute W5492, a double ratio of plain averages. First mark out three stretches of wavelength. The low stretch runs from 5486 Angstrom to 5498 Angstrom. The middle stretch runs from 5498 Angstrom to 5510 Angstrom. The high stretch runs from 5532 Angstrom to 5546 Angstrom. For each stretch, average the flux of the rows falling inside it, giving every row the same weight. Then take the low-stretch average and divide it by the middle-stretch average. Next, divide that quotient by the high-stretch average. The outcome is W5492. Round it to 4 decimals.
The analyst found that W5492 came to 0.0155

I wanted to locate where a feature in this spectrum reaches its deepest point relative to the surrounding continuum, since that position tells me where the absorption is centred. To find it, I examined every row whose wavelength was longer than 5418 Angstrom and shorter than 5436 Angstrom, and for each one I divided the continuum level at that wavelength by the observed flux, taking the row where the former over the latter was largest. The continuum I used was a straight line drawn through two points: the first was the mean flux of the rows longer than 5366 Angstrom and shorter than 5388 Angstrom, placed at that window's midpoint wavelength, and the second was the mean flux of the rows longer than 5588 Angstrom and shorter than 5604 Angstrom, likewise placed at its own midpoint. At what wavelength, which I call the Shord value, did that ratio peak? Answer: 5431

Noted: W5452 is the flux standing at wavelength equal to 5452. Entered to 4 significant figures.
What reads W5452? 68.82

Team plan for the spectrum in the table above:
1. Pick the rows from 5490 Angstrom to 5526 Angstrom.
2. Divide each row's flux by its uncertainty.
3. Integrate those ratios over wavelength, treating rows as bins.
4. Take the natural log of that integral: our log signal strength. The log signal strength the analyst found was 6.18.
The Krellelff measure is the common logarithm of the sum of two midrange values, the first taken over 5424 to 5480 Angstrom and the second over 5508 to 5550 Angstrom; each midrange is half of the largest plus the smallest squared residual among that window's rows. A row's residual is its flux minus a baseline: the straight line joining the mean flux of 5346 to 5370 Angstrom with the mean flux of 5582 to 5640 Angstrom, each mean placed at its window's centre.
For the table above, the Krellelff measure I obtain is 2.40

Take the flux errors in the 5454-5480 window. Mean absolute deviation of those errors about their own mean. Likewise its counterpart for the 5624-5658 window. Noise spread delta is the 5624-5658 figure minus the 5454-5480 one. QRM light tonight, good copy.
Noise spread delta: -0.1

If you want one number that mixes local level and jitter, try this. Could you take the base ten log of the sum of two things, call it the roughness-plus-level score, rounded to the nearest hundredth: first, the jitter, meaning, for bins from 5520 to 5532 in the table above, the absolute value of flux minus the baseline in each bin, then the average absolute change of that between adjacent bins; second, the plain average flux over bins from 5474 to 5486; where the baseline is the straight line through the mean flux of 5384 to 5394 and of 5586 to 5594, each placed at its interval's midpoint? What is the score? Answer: 1.86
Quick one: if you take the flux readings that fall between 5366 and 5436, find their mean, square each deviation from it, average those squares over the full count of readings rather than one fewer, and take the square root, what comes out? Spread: 6.5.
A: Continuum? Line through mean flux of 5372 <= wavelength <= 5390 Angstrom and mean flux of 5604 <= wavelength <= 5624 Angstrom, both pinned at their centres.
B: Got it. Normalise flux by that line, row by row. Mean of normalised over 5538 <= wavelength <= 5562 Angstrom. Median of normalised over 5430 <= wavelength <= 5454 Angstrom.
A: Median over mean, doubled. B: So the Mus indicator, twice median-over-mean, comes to 1.89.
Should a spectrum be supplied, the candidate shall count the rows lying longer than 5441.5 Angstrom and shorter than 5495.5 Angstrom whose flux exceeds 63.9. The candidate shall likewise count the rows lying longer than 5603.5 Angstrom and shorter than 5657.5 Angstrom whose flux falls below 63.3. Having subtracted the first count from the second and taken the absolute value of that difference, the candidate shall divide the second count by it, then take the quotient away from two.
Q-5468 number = 1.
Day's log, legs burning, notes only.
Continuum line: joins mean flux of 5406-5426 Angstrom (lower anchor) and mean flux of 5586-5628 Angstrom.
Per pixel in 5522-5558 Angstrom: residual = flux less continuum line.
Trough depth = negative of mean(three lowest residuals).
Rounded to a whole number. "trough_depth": 9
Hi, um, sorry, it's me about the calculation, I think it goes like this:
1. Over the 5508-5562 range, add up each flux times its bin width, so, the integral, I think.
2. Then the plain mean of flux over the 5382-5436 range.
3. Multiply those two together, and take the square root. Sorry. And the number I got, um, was 466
